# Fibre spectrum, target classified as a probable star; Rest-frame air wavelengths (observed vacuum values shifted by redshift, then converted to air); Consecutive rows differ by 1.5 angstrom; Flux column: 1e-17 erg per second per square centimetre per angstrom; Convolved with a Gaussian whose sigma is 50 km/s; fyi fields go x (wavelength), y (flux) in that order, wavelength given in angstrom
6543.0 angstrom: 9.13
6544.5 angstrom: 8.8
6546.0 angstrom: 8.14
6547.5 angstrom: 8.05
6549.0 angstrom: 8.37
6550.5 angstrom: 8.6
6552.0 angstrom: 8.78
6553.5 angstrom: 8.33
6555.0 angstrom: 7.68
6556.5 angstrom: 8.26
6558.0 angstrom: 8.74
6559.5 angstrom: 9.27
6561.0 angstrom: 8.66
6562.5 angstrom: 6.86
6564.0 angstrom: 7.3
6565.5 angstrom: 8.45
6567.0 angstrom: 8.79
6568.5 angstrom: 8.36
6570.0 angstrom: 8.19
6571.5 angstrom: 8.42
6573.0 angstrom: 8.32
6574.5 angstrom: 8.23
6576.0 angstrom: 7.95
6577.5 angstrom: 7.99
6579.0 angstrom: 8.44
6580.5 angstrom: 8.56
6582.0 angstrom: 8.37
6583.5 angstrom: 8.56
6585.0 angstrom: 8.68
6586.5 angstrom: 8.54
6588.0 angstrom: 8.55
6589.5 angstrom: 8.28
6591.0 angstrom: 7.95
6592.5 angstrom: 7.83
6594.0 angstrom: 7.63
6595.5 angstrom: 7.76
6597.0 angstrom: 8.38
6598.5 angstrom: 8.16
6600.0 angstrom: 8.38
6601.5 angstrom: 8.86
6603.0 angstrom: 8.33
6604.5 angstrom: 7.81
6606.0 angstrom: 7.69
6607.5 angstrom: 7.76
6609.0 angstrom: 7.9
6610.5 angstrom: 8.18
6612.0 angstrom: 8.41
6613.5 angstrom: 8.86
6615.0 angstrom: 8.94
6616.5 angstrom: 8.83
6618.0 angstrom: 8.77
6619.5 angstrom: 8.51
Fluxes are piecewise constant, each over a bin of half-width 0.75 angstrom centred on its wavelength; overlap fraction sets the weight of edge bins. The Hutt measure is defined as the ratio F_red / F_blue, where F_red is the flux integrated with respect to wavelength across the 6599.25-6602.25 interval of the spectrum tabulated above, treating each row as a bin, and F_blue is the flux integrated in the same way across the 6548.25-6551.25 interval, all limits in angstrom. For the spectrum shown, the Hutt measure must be 1.0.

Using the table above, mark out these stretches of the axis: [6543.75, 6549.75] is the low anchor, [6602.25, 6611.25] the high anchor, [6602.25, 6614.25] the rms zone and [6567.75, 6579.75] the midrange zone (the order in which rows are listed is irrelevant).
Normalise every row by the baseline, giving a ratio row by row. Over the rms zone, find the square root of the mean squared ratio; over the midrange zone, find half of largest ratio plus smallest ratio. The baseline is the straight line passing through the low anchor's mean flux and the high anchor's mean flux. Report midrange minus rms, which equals -0.02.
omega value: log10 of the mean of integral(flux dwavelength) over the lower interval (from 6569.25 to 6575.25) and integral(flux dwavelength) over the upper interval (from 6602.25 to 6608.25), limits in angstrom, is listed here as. 1.69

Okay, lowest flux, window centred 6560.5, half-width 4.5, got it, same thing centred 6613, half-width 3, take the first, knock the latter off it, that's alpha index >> -1.3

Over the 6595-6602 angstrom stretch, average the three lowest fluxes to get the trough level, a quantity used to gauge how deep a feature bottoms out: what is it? 8.1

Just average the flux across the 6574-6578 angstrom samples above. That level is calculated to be 8.1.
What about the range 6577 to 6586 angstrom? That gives 8.4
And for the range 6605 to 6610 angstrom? 7.8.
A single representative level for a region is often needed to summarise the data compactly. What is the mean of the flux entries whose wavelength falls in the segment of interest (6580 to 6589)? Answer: 8.54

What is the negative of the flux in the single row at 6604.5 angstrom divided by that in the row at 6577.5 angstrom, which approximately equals -0.98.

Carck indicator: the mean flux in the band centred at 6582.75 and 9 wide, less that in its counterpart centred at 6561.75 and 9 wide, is 0.31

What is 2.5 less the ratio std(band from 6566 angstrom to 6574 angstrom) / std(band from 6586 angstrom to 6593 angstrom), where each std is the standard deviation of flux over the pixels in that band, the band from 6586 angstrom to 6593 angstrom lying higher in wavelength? 1.82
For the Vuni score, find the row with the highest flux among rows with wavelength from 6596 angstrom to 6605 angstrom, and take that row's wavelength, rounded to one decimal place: 6601.5 angstrom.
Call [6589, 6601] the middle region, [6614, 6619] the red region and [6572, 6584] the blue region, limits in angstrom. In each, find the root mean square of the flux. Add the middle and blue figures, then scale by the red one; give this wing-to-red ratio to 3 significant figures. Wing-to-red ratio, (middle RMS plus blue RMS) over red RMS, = 1.85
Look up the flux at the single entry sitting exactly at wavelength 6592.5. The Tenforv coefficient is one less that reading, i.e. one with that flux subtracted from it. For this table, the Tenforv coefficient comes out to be -6.8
